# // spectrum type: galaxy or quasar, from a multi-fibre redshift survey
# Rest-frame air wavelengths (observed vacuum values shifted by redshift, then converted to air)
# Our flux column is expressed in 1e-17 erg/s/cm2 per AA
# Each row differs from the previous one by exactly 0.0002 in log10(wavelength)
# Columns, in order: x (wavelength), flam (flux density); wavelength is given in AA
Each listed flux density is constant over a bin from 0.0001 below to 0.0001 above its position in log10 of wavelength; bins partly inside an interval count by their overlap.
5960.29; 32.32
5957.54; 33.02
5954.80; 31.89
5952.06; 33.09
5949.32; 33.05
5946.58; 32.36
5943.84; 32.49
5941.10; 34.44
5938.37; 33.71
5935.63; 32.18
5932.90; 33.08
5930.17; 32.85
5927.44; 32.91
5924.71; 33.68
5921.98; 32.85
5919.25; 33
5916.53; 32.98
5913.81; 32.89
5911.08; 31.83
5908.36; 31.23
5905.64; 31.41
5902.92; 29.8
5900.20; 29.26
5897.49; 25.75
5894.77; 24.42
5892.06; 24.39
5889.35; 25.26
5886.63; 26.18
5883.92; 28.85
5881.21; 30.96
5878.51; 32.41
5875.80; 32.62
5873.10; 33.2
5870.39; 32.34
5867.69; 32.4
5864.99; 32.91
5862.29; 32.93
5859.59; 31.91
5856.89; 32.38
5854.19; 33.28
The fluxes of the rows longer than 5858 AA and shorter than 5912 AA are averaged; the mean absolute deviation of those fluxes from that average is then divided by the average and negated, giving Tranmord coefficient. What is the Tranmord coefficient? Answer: -0.087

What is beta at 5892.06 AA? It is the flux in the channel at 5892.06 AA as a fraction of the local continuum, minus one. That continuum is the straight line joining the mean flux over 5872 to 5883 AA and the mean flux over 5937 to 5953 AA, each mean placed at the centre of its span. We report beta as -0.25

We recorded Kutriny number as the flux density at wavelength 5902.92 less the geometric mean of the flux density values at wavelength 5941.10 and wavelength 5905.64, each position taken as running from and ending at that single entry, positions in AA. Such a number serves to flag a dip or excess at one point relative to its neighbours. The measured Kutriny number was -3.1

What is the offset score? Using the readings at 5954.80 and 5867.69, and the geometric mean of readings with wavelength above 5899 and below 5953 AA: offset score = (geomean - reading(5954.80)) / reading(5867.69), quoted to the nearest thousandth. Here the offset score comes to 0.017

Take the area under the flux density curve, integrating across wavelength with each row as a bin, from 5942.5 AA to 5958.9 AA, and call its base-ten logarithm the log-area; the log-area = 2.73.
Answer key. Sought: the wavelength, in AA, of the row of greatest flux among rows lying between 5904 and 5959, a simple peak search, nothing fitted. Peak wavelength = 5941.10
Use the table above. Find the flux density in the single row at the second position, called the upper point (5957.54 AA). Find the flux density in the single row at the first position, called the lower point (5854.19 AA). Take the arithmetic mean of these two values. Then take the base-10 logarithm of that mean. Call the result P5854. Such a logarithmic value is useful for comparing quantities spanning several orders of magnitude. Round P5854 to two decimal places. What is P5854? 1.52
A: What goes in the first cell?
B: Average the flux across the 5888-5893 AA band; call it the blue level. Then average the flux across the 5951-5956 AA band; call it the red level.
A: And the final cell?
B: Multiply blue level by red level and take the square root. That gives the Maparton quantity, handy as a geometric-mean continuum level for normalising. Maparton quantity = 28.4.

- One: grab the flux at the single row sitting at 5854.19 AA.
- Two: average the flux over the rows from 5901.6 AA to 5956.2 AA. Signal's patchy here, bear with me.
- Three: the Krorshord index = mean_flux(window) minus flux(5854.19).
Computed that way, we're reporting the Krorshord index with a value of -1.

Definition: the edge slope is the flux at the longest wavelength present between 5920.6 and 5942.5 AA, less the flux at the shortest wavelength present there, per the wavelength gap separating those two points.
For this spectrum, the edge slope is 0.08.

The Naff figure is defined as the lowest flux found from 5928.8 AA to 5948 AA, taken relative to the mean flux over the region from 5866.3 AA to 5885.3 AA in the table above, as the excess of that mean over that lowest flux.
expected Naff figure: 0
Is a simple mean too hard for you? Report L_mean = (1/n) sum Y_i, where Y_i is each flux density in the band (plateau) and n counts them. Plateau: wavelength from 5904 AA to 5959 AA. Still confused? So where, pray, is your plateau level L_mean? 32.7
